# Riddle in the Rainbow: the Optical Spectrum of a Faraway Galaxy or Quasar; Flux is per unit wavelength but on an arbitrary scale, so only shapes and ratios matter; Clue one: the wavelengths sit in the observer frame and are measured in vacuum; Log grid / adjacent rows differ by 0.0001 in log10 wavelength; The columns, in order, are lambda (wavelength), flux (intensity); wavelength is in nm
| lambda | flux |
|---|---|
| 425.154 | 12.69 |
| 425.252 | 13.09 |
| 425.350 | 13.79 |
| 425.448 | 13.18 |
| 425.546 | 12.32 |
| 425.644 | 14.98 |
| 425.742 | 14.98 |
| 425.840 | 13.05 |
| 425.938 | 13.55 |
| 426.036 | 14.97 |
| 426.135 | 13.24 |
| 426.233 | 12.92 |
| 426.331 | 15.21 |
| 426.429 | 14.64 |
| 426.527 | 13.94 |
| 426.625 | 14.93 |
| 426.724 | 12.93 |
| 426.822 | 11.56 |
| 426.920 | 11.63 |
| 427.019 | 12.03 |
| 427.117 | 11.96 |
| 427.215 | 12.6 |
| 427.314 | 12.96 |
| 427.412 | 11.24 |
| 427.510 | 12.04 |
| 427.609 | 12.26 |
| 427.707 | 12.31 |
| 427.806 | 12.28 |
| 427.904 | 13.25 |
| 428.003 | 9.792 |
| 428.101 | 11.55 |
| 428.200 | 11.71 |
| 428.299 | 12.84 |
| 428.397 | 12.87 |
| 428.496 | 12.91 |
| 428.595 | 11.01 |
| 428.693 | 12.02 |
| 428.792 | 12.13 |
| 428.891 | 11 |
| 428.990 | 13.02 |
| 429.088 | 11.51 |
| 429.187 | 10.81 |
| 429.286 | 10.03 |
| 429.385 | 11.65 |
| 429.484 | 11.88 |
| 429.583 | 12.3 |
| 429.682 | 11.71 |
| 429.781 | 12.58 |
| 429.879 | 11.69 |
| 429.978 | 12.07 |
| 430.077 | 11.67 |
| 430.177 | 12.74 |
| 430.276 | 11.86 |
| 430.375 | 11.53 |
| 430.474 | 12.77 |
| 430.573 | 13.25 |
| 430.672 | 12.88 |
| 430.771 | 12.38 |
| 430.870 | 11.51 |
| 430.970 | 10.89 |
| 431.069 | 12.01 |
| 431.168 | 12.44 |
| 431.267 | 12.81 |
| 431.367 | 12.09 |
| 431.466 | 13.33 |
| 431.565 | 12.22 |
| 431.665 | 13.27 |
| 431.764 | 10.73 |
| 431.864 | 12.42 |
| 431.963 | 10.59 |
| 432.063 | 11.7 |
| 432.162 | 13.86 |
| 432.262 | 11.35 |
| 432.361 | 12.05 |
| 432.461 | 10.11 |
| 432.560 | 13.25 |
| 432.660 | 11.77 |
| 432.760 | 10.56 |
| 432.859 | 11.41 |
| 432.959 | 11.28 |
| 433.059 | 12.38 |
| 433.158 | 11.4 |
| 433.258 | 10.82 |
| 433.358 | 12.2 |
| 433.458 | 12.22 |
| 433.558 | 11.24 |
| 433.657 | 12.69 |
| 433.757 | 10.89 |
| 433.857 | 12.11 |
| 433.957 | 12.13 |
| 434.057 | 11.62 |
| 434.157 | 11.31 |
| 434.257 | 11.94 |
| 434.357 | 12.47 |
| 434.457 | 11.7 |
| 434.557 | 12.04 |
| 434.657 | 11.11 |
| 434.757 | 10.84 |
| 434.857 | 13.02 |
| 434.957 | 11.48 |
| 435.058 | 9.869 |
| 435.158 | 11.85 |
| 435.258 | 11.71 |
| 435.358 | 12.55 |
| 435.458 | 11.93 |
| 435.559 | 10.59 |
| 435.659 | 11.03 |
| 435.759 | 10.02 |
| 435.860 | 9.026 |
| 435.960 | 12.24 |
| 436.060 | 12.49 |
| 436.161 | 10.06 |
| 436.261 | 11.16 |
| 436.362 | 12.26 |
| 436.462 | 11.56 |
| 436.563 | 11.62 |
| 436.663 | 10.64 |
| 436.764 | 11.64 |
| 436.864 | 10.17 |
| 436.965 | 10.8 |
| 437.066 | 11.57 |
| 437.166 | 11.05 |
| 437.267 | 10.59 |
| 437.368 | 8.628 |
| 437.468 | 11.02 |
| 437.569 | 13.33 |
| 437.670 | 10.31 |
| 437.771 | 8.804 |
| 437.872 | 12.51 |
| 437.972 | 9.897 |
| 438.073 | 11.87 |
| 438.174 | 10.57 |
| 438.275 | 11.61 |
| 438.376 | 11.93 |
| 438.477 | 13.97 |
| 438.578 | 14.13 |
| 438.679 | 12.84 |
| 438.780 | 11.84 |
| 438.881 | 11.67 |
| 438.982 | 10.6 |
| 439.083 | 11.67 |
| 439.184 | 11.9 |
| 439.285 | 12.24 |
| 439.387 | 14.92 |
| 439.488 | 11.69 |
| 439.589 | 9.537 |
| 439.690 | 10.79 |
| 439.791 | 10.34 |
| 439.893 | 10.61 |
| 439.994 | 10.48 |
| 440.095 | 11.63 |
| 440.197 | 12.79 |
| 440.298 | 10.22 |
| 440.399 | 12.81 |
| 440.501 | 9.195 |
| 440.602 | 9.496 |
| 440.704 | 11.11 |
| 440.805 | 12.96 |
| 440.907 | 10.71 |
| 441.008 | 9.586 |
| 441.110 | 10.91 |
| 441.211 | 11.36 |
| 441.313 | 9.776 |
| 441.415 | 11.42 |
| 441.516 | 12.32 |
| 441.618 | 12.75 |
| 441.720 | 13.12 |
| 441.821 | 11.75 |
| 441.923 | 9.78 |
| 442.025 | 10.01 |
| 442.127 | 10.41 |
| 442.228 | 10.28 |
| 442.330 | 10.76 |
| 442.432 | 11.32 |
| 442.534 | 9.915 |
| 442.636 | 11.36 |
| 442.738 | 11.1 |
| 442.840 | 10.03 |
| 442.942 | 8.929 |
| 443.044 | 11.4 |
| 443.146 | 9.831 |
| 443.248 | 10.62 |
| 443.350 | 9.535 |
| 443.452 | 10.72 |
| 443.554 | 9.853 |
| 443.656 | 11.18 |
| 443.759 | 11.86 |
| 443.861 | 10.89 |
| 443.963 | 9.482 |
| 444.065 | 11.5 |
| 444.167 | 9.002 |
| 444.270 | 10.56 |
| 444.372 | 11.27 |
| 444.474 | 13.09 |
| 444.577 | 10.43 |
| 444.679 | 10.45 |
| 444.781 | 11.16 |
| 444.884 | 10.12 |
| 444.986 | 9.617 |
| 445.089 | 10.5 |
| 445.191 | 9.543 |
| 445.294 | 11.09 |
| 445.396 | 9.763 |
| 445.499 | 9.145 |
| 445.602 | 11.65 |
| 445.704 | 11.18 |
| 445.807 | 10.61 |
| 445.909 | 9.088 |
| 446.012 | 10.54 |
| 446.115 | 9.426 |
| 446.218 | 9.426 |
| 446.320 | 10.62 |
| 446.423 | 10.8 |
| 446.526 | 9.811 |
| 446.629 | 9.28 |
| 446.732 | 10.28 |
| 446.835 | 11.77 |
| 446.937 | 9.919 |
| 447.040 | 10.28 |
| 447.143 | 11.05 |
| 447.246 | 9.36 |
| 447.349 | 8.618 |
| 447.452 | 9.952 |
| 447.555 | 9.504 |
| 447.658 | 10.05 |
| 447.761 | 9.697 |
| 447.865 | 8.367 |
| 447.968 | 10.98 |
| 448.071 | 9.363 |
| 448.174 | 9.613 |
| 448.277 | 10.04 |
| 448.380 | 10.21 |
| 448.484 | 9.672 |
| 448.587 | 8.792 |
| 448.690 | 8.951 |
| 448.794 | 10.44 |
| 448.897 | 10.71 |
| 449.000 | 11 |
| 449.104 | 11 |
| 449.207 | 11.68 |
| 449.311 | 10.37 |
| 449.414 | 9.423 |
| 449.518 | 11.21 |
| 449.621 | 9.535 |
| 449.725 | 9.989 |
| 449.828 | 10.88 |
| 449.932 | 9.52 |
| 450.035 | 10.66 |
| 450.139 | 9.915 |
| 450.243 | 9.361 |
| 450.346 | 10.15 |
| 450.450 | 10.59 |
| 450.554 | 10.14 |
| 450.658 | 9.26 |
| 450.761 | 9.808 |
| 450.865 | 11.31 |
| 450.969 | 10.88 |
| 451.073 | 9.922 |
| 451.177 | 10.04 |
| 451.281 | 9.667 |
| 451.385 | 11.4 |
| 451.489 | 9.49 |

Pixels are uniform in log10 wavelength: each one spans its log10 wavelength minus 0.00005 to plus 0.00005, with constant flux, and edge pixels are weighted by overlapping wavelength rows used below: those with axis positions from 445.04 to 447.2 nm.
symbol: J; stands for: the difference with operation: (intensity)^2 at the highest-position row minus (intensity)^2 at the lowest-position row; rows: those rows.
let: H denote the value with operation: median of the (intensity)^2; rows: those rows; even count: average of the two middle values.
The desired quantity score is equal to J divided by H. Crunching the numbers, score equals 0.11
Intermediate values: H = 106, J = 12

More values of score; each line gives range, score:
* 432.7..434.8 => 0.04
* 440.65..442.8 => 0.00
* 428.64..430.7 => 0.15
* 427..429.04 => 0.17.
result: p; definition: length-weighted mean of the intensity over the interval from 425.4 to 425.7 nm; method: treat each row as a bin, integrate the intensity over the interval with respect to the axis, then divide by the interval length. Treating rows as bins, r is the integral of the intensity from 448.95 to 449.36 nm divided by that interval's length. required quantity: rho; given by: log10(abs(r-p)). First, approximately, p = 13.5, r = 11.0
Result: 0.4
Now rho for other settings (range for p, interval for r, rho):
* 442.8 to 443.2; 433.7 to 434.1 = 0.2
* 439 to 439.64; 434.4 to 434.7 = -0.6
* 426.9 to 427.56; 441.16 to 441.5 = 0.0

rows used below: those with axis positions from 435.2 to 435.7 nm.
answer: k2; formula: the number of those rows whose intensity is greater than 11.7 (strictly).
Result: 3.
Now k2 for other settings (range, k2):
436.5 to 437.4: 0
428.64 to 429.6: 5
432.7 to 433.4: 2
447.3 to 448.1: 0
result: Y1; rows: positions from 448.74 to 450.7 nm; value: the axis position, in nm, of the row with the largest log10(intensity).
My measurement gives 449.207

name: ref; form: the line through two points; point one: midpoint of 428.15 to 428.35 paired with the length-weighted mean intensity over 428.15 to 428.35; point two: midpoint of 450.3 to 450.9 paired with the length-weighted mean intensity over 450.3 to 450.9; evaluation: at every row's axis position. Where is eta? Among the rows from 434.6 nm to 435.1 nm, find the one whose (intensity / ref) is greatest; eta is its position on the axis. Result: 434.857 nm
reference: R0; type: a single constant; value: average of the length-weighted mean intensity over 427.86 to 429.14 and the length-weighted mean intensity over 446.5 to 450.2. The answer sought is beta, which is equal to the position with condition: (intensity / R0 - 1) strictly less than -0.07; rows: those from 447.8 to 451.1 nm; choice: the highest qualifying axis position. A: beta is 451.073 nm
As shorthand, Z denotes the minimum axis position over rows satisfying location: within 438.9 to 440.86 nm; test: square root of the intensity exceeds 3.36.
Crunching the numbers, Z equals 439.083 nm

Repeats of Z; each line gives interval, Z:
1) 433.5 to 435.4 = 433.657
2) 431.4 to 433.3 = 431.466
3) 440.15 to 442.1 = 440.197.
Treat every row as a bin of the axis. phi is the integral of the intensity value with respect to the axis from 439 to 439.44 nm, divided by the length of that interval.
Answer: 12.5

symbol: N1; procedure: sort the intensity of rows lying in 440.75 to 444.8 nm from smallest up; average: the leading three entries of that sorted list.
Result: 9.1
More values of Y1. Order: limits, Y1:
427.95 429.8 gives 428.990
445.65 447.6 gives 446.835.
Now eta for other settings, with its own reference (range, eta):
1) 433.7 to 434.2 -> 433.957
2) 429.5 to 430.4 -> 430.177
